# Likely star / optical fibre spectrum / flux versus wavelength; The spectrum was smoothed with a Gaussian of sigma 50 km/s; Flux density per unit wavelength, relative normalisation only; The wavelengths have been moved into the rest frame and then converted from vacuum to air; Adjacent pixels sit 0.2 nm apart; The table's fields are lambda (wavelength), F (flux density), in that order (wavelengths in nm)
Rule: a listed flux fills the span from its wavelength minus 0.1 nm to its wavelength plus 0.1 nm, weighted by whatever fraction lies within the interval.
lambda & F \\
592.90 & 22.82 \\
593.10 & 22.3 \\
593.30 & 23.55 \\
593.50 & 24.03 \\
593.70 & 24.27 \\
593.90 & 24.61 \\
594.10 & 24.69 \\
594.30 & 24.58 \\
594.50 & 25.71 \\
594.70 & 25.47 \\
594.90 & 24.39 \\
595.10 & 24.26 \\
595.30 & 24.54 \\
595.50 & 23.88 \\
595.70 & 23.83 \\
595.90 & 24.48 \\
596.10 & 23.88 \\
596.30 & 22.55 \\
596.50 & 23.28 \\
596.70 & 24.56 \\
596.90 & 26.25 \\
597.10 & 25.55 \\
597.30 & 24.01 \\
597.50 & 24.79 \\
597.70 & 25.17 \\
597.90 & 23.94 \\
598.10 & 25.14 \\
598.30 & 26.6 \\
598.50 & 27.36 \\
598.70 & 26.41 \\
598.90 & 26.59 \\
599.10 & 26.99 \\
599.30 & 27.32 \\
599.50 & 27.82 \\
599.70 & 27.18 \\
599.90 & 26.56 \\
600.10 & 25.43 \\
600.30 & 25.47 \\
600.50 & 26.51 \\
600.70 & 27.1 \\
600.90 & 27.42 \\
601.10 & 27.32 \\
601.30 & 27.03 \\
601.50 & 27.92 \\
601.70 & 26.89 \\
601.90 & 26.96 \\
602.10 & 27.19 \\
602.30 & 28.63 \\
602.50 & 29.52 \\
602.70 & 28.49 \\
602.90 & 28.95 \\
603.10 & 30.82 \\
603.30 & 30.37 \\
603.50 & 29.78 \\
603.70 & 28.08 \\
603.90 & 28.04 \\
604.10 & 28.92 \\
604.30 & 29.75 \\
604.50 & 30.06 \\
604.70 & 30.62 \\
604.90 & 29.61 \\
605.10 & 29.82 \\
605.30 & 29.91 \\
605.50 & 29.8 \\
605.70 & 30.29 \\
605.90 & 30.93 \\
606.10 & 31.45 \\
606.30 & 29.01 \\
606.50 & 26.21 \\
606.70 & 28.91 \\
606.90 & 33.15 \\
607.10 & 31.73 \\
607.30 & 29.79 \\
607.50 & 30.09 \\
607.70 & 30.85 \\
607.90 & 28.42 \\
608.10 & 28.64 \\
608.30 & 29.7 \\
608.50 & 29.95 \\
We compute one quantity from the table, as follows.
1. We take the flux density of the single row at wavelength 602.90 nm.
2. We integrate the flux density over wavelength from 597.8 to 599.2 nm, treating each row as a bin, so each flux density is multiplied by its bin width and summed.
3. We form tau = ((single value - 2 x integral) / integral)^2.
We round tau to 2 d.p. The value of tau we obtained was 1.46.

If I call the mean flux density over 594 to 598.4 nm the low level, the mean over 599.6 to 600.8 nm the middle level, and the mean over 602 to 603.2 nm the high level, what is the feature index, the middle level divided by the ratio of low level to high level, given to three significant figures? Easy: 31.0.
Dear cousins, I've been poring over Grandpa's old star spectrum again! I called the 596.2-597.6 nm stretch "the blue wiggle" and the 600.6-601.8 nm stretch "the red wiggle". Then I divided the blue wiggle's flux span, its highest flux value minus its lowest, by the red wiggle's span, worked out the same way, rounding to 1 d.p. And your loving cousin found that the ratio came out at 3.6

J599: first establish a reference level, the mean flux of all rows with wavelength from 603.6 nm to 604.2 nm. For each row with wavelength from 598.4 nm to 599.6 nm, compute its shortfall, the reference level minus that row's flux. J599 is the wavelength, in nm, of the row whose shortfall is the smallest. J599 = 599.50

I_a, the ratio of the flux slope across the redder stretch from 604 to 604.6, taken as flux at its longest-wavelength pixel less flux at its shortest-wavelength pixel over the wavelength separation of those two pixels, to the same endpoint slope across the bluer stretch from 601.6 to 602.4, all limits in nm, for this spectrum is 1.0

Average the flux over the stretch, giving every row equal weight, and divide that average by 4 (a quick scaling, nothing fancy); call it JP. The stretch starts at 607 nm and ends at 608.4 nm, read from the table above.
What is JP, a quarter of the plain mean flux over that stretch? 7.5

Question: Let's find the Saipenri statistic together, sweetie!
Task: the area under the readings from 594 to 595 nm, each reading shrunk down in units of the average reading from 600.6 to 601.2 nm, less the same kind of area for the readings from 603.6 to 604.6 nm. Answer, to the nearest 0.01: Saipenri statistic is -0.15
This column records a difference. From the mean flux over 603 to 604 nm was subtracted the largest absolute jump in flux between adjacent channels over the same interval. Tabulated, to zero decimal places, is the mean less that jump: 28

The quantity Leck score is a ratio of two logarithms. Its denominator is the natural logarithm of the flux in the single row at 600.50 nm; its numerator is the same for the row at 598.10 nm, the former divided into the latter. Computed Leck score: 0.98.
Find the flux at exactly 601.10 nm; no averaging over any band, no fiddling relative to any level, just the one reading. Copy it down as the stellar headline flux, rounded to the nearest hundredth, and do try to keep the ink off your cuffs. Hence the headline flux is 27.32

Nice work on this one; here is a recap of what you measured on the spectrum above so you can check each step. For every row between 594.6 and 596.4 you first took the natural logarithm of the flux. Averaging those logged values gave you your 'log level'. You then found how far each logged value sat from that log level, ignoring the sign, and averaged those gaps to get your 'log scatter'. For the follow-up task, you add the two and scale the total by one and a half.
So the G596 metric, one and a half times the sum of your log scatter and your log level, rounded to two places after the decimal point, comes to 4.81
